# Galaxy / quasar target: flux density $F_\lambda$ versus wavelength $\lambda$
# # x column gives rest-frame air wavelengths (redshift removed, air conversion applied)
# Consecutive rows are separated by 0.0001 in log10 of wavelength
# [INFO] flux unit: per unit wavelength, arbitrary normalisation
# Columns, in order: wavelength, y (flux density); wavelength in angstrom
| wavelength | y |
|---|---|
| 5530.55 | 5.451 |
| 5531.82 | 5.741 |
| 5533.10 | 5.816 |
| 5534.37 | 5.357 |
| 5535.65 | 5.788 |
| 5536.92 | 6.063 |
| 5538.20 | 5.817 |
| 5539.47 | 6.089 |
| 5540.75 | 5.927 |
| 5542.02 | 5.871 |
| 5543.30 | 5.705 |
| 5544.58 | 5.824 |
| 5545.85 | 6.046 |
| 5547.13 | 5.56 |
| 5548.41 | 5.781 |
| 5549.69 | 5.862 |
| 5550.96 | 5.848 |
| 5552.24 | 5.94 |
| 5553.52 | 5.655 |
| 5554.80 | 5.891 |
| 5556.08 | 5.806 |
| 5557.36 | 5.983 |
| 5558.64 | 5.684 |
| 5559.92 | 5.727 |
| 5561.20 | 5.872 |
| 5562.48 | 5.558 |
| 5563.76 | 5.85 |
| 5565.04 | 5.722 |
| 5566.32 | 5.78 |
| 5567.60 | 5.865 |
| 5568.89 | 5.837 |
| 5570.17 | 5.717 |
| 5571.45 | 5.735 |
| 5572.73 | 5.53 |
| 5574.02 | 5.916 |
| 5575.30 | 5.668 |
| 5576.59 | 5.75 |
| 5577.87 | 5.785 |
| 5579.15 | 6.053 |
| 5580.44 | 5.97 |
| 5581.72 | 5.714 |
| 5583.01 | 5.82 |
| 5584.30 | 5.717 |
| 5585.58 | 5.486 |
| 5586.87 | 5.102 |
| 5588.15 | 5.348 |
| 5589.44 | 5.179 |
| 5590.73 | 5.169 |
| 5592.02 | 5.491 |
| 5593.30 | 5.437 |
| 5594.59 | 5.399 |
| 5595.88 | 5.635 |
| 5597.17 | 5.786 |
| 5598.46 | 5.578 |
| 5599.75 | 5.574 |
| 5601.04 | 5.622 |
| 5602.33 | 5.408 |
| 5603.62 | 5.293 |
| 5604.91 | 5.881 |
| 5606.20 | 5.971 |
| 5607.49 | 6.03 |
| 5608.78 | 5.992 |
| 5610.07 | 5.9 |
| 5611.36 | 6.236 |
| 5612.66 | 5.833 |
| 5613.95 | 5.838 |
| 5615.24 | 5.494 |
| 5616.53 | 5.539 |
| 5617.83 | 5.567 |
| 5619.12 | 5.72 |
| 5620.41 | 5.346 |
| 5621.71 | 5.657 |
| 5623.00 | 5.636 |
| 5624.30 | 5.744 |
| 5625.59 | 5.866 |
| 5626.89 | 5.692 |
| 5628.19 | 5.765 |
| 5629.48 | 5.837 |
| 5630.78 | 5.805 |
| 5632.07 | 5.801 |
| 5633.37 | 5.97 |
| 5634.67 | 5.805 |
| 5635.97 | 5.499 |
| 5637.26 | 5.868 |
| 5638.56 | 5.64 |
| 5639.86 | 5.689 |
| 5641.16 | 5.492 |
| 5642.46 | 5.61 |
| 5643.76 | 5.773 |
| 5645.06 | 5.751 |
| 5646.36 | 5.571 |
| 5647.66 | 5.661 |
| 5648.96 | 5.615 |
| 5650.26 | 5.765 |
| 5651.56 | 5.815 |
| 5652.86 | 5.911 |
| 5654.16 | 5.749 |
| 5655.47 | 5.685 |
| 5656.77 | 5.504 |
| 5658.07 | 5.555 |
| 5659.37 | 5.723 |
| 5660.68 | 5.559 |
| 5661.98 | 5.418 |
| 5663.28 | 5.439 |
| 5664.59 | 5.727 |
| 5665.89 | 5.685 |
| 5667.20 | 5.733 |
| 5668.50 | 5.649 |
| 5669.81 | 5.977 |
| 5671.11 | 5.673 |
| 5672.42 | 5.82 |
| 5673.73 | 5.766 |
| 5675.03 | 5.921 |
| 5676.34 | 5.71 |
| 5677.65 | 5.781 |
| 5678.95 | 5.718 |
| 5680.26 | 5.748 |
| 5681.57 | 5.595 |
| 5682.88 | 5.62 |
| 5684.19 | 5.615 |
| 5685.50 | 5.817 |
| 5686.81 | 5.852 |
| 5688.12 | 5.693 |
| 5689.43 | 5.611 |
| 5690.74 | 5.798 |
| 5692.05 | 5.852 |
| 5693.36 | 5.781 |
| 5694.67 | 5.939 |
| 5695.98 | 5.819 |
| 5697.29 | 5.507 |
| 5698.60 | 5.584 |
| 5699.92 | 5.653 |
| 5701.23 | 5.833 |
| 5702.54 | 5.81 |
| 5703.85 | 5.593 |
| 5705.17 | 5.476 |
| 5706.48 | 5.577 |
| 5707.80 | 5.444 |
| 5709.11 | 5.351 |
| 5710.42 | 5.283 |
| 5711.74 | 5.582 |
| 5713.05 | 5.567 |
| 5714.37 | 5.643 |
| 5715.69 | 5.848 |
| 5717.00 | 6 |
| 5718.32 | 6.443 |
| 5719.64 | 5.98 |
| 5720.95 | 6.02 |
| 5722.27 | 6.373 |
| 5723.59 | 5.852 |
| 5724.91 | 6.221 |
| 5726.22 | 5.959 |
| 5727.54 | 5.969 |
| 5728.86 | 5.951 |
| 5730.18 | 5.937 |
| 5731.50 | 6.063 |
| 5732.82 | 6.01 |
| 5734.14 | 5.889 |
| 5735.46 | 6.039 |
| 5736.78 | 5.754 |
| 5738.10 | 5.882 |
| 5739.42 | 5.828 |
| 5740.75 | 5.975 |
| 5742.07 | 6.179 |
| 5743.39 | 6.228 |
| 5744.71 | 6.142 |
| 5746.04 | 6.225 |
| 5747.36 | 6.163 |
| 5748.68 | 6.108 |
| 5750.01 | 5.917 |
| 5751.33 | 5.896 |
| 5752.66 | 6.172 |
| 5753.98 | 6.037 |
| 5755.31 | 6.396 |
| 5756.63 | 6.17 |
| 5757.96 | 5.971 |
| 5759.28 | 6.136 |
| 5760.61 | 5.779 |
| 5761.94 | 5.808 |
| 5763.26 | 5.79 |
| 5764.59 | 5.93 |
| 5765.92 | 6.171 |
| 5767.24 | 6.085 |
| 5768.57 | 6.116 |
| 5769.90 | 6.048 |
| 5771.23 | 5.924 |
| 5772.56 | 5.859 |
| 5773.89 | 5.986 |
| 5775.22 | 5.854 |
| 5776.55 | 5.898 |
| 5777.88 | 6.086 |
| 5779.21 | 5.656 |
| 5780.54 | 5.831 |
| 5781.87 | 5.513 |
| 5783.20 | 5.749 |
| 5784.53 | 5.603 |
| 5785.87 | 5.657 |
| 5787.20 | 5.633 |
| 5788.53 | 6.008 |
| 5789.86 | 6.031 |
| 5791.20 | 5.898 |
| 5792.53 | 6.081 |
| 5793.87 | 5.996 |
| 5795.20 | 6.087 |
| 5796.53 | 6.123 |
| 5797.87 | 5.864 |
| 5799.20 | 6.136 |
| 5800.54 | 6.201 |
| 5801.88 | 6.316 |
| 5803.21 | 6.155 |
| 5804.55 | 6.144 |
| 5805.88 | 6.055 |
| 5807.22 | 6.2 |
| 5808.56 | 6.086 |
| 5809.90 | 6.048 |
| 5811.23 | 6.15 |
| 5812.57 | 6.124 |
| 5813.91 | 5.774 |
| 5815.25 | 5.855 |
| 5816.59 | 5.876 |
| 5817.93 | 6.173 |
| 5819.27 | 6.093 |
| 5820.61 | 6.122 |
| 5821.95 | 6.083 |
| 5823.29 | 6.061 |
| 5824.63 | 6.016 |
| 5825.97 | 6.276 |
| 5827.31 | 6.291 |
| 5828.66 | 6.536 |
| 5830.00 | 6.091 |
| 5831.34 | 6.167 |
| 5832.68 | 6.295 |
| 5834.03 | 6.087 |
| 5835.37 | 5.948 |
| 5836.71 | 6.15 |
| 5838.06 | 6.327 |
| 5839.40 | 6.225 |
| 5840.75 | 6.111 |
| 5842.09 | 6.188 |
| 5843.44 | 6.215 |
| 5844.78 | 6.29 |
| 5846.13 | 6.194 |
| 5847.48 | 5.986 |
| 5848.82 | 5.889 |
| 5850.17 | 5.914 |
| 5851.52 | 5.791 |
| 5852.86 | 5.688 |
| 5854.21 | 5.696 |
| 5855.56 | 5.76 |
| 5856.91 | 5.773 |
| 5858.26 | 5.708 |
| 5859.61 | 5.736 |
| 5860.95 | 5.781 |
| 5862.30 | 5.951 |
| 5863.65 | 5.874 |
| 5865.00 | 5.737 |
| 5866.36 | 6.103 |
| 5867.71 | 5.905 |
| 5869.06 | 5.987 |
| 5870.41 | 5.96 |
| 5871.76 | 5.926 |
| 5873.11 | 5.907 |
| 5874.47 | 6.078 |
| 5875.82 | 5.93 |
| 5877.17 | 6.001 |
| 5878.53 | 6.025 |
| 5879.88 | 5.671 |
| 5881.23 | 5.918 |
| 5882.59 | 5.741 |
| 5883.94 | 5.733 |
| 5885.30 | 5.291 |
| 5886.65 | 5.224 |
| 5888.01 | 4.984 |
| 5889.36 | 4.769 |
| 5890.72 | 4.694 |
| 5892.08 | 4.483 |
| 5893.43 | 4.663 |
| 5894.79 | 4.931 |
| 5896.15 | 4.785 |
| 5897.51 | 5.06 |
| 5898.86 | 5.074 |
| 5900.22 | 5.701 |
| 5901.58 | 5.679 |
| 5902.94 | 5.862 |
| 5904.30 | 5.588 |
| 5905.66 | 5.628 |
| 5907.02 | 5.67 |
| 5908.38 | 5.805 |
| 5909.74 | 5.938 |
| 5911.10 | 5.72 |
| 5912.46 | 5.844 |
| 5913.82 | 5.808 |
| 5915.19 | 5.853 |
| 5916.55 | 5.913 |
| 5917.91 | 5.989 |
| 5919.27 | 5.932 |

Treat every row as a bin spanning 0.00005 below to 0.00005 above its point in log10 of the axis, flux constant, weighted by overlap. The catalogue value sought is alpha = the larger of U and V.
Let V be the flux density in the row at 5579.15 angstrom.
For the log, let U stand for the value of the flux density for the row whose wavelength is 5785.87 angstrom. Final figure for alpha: 6.05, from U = 5.657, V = 6.053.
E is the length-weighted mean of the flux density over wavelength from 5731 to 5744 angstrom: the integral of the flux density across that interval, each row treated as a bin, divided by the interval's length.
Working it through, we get 5.98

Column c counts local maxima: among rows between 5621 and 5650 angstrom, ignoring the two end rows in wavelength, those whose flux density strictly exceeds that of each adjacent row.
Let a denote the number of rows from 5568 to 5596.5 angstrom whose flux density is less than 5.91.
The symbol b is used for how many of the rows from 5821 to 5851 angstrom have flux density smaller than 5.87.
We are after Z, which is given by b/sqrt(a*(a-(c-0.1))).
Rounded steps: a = 19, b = 0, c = 7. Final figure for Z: 0.0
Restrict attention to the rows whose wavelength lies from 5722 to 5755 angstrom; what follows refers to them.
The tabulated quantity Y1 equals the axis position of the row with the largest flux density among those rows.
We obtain 5722.27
